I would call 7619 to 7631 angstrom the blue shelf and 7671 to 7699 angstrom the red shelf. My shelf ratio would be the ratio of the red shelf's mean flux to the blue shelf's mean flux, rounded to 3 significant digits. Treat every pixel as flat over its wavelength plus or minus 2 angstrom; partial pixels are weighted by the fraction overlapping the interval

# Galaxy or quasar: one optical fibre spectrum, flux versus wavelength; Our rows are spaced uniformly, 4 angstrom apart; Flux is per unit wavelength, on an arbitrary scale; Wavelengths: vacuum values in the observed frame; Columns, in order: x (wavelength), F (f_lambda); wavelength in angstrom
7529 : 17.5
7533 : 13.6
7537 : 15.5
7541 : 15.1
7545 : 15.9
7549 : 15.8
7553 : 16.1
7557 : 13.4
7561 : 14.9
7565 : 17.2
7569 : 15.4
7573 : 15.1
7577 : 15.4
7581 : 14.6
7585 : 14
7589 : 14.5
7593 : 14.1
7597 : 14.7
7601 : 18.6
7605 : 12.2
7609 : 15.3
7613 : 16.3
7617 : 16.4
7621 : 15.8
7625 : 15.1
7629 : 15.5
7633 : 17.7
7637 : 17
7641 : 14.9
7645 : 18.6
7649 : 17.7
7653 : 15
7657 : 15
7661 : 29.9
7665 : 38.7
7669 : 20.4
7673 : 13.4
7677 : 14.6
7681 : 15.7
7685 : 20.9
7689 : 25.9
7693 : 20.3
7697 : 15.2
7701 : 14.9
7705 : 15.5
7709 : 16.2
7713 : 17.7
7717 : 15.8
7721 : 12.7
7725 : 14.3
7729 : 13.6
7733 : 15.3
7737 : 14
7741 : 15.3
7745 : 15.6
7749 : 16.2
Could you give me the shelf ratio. 1.16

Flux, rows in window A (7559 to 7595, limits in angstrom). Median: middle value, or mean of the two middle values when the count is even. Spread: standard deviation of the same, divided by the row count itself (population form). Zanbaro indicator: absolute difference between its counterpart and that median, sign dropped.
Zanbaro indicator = 14.0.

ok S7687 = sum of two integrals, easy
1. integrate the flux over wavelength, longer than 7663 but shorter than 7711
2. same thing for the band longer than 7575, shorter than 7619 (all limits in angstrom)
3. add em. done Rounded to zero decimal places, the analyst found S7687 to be 1591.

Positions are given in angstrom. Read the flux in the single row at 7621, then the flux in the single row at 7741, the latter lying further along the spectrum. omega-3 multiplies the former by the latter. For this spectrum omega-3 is 242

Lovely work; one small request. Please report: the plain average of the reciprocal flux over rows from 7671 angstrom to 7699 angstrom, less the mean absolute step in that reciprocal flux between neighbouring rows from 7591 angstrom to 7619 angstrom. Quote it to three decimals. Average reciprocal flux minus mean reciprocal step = 0.047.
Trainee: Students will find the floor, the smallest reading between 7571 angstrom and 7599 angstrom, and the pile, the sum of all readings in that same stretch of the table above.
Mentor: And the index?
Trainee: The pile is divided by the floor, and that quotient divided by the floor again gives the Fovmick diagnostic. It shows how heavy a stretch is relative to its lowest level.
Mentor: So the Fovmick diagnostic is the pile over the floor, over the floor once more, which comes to 0.52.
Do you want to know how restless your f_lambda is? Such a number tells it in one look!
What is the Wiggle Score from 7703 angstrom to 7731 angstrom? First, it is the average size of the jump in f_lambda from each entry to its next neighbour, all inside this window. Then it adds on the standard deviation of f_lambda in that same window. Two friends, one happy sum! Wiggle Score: 3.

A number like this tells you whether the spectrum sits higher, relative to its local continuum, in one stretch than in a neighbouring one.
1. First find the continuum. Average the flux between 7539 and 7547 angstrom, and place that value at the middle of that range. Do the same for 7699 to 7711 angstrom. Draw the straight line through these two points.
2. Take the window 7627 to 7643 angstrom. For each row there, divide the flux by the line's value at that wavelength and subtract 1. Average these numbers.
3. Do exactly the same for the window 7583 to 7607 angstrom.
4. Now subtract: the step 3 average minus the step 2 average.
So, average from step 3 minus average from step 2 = -0.10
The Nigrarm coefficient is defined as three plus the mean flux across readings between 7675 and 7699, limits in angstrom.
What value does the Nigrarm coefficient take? 22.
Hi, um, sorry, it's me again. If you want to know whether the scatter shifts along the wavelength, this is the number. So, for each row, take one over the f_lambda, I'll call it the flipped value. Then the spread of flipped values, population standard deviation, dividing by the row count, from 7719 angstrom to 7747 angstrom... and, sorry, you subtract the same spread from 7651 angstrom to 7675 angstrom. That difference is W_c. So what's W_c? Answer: -0.0132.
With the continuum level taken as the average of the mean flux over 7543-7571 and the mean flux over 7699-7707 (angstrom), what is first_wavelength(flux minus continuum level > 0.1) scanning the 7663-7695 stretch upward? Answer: 7665 angstrom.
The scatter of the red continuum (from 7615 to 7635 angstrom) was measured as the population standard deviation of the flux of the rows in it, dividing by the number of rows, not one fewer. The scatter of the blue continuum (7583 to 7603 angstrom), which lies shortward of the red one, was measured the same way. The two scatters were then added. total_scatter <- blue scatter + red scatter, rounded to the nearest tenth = 2.6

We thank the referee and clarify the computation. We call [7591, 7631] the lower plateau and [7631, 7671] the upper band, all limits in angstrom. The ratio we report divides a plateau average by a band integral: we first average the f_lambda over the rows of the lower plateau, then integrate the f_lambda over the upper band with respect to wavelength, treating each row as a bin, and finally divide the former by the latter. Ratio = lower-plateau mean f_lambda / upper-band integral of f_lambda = 0.0188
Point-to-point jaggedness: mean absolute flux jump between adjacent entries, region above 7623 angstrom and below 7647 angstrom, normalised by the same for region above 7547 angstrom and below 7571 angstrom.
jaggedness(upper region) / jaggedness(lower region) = 1.1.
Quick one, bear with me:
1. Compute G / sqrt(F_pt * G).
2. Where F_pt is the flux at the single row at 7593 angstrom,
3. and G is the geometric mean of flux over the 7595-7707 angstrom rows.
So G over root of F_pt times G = 1.11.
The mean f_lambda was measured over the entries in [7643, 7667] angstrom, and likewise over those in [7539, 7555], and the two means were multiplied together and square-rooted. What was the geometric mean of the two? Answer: 18.8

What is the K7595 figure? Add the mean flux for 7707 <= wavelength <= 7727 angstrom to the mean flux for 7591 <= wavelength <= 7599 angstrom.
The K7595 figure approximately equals 29.7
